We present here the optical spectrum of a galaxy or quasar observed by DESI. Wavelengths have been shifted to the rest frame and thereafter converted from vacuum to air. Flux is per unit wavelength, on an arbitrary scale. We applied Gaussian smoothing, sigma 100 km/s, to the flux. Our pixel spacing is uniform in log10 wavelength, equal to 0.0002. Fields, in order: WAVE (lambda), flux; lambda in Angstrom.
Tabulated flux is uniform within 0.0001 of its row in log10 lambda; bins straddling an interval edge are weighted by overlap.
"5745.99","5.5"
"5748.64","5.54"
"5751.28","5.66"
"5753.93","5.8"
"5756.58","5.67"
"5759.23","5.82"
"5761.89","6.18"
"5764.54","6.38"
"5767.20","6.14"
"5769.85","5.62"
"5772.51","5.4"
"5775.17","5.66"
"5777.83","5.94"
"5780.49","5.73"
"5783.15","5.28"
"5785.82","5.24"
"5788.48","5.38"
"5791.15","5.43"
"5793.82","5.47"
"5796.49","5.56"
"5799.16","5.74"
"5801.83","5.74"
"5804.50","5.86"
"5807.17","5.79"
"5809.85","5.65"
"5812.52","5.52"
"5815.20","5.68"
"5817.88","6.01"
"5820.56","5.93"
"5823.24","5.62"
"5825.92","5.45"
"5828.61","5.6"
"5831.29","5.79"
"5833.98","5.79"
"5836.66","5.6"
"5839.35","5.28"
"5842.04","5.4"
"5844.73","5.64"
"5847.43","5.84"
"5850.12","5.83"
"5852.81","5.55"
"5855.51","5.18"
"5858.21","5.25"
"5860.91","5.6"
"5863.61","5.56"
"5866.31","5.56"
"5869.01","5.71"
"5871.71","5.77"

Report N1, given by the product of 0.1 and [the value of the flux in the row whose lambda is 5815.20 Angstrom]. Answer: 0.568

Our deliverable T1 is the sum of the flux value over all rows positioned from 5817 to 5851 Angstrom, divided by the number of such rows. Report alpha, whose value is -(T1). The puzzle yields -5.68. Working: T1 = 5.68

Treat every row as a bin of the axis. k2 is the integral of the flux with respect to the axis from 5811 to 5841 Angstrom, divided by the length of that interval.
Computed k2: 5.66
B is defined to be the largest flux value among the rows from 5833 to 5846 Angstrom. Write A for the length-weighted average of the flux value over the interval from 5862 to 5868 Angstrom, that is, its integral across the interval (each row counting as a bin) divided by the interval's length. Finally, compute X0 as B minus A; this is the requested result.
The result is 0.2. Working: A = 5.57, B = 5.79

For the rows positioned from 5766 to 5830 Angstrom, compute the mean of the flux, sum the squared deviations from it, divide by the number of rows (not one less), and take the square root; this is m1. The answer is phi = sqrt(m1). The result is 0.47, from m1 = 0.22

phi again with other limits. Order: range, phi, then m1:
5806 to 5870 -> 0.45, 0.20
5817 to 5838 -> 0.42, 0.18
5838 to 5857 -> 0.49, 0.24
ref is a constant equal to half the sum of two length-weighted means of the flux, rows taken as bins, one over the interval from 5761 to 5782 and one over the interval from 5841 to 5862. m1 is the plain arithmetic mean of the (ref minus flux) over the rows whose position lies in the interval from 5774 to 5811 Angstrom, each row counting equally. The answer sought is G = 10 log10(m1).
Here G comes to -10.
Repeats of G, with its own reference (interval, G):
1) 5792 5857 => -12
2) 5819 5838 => -17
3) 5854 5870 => -6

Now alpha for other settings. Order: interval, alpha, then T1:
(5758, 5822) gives -5.71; 5.71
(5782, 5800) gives -5.44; 5.44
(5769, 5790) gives -5.53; 5.53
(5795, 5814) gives -5.69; 5.69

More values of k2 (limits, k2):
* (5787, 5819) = 5.65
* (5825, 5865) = 5.56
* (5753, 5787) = 5.76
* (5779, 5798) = 5.45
